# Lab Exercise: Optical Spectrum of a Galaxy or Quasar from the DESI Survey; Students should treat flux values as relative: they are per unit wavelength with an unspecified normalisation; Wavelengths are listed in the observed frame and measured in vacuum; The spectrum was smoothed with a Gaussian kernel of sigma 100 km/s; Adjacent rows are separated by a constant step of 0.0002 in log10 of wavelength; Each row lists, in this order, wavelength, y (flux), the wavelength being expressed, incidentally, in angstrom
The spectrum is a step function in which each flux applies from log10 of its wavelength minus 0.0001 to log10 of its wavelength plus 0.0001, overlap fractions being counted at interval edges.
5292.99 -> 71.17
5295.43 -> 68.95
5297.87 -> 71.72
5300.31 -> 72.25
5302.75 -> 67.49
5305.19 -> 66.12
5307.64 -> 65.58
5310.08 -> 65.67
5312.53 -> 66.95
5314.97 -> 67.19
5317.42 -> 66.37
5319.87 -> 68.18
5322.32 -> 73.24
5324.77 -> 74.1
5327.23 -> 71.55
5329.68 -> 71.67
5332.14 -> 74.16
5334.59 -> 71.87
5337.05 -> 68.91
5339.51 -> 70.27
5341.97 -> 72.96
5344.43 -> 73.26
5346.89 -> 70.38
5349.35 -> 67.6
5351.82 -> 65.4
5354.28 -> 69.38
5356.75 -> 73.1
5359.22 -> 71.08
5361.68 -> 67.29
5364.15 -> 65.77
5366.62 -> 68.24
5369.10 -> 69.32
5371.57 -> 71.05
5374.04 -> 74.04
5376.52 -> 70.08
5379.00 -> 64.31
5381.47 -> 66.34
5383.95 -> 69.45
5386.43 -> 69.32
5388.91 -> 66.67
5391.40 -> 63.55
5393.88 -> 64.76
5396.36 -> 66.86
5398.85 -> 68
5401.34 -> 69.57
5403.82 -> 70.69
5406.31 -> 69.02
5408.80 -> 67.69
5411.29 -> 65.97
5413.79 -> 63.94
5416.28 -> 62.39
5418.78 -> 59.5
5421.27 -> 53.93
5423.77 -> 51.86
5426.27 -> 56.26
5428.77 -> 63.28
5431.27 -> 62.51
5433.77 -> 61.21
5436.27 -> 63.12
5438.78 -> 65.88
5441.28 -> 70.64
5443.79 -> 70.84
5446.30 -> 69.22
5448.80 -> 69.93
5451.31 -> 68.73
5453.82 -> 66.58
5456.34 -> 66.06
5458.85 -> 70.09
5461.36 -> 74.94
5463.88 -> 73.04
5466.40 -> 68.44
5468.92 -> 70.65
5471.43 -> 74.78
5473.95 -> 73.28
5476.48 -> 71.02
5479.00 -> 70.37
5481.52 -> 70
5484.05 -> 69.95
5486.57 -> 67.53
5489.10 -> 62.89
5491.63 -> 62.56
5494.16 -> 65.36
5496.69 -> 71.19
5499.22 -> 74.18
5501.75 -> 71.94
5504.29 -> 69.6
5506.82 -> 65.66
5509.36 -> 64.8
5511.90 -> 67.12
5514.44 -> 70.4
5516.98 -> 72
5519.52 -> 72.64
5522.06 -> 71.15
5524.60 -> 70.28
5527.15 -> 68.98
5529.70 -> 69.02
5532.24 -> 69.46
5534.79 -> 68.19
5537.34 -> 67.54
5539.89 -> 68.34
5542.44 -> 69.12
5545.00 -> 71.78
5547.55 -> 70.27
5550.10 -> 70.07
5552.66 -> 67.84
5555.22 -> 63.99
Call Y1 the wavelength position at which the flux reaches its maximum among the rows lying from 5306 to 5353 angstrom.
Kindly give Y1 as 5332.14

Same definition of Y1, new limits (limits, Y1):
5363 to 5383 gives 5374.04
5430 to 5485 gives 5461.36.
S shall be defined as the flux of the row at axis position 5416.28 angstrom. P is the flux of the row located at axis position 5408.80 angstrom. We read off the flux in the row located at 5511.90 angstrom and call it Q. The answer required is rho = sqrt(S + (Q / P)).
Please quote 8.0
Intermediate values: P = 67.69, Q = 67.12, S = 62.39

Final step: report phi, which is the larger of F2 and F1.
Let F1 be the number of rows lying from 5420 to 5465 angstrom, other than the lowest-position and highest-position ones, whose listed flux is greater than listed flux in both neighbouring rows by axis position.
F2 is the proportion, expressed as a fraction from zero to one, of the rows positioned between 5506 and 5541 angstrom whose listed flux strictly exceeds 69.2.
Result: 4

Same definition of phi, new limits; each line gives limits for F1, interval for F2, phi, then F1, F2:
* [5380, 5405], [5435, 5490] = 1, 1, 0.64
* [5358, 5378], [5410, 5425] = 1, 1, 0.00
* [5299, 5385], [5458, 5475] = 6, 6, 0.86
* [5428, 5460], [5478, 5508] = 2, 2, 0.58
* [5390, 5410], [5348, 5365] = 1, 1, 0.43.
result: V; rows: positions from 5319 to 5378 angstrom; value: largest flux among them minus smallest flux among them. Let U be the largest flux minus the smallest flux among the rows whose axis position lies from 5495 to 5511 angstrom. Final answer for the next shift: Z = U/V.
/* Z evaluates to 1.1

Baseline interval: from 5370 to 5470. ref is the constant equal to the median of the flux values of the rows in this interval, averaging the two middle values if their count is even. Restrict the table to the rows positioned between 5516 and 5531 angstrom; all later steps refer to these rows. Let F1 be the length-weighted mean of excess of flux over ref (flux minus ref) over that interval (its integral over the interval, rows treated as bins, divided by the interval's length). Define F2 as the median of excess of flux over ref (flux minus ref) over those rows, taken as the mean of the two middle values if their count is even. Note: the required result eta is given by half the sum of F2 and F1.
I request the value 3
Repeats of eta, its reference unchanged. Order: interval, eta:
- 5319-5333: 5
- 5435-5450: 2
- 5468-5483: 4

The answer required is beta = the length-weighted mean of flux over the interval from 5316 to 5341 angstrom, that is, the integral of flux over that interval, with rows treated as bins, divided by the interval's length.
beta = 71.0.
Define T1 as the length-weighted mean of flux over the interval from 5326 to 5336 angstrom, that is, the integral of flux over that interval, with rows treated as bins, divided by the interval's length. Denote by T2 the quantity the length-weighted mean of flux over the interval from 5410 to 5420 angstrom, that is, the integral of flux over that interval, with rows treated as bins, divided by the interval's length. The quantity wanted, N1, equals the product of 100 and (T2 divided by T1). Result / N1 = 87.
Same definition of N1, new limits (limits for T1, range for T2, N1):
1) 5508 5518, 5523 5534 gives 101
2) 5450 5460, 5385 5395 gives 98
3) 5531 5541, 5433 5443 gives 96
